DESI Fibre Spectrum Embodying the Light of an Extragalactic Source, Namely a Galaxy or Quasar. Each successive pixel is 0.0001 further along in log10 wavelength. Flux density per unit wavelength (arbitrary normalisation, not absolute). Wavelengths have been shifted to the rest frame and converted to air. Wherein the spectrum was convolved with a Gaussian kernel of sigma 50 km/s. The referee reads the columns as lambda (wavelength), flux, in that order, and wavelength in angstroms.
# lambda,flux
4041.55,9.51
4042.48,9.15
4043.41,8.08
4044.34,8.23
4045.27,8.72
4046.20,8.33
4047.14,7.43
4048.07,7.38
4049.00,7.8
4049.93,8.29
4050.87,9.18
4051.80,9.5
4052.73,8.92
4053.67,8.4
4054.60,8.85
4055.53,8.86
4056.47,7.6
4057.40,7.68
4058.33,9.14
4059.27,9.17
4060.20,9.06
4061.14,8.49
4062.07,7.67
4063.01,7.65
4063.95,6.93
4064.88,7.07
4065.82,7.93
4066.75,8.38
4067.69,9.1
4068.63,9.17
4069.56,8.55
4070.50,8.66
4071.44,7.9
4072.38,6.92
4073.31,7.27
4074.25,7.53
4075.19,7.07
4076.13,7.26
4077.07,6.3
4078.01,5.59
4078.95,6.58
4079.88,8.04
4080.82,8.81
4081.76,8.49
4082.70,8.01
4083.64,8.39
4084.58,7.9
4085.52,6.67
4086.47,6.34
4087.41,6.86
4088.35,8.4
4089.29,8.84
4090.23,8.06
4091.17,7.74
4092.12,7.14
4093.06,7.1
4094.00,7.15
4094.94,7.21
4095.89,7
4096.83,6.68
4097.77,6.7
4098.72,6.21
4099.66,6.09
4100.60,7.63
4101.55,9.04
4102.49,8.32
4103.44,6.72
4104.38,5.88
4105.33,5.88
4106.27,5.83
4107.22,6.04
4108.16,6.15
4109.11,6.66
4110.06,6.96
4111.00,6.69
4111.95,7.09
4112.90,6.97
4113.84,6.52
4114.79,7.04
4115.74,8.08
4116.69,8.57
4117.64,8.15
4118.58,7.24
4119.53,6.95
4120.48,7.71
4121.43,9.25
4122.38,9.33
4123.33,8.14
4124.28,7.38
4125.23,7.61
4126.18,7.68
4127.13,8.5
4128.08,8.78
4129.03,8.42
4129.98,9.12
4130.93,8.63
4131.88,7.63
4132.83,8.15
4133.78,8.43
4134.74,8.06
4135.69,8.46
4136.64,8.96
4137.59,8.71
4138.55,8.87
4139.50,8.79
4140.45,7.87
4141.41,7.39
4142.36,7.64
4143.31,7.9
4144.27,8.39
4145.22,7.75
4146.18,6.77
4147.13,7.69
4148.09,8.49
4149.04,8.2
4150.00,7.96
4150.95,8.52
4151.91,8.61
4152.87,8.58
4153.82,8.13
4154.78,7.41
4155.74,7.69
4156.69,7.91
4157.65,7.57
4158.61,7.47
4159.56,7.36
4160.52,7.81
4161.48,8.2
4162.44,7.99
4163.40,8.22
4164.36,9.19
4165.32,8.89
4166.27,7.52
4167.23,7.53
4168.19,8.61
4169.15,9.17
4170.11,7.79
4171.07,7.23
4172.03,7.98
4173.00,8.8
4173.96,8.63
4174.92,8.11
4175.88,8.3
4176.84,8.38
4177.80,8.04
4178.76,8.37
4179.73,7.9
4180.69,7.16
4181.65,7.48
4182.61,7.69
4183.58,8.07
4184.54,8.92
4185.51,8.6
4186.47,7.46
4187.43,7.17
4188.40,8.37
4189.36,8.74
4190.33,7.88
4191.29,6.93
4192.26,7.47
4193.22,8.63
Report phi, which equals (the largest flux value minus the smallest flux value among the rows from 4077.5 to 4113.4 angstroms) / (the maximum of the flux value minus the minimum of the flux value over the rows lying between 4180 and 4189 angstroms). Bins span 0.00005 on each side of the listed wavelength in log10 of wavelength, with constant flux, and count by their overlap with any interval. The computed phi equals 2.0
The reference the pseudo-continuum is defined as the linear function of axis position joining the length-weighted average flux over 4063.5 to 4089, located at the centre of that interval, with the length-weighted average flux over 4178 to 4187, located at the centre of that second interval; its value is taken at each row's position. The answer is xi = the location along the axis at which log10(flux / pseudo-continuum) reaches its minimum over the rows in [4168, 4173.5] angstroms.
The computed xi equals 4171.07 angstroms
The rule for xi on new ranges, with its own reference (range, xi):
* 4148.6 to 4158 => 4154.78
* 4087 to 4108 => 4106.27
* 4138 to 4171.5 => 4146.18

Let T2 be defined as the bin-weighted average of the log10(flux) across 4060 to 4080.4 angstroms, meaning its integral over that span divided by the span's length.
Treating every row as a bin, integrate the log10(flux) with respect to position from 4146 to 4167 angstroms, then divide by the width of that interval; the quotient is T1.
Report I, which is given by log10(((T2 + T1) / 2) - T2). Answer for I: -1.96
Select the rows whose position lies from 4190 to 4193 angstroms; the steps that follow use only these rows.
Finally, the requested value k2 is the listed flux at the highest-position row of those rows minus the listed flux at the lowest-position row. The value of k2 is -0.4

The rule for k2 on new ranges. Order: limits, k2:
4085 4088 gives 0.2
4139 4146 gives -1.0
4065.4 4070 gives 0.6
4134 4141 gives -0.2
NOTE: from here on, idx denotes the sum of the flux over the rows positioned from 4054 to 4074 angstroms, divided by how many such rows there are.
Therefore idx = 8.19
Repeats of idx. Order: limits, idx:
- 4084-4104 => 7.32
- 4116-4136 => 8.20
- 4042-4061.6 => 8.49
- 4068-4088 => 7.54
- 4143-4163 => 7.92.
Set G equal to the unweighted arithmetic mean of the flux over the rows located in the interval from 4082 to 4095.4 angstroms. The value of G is 7.6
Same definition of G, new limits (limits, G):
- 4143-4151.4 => 8.0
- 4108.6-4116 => 7.0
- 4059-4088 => 7.7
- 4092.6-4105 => 7.1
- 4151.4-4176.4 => 8.1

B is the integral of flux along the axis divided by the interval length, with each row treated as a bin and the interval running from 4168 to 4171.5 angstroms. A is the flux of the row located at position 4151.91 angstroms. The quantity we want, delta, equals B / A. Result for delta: 0.95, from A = 8.61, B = 8.2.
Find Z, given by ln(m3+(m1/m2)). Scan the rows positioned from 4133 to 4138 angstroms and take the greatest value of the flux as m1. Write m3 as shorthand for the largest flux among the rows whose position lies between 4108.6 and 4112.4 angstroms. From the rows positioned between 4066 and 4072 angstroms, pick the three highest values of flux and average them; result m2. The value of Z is 2.09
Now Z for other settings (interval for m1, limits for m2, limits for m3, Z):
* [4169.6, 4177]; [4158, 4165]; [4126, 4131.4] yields 2.32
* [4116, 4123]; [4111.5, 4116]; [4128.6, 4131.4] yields 2.34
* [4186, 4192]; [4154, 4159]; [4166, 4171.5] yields 2.33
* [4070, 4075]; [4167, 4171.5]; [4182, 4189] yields 2.30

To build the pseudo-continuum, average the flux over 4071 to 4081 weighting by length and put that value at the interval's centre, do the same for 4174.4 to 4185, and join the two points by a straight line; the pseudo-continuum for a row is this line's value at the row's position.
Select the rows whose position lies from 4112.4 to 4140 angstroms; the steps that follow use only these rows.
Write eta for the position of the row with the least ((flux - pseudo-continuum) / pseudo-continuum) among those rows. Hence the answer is 4113.84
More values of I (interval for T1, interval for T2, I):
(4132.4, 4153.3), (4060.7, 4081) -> -1.81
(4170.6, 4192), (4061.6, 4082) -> -1.99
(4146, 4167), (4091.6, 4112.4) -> -1.44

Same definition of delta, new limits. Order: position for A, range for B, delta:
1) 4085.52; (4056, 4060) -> 1.27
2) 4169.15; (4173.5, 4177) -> 0.91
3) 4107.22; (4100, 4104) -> 1.30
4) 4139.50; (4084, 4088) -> 0.80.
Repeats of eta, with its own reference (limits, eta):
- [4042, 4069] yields 4063.95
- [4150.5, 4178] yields 4171.07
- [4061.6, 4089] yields 4078.01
